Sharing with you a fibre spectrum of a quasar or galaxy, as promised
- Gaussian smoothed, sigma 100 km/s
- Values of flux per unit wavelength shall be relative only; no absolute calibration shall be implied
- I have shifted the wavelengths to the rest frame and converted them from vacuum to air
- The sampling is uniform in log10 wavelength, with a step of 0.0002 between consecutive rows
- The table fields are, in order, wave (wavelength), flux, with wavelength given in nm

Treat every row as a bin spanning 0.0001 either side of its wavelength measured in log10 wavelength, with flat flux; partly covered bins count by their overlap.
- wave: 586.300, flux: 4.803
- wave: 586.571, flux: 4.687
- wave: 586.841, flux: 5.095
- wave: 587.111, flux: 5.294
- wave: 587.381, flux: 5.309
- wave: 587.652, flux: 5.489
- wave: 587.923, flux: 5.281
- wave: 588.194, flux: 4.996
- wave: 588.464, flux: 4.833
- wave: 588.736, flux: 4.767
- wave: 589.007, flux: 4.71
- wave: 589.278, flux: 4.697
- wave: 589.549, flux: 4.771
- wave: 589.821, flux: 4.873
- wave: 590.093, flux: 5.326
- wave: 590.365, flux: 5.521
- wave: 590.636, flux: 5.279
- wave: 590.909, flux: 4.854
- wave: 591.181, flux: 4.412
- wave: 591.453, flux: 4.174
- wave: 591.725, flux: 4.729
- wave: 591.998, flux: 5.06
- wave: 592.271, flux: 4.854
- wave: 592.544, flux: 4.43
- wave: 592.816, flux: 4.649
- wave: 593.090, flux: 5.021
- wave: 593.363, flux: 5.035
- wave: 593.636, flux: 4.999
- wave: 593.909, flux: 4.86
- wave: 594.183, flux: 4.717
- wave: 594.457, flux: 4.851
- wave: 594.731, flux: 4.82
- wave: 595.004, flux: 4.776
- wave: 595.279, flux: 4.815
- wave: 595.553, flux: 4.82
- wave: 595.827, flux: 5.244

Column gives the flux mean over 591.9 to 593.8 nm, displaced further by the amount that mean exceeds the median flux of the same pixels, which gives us 4.7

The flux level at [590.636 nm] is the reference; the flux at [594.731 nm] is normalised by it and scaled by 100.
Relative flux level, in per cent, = 91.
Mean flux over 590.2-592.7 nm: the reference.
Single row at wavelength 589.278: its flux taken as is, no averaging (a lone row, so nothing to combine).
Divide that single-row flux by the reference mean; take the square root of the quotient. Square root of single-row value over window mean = 0.99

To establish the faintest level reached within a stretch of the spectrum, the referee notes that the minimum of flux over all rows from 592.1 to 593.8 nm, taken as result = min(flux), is 4.43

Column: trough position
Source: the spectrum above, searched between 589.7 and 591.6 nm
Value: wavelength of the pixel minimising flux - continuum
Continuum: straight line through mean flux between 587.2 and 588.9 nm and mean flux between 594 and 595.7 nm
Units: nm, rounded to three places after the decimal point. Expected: 591.453 nm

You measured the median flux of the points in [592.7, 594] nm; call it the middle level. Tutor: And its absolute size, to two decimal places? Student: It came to 5.00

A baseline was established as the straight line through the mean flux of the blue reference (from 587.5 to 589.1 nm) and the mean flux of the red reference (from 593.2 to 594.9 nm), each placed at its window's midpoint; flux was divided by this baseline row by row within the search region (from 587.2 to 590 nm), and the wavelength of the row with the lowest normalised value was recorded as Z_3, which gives 589.278 nm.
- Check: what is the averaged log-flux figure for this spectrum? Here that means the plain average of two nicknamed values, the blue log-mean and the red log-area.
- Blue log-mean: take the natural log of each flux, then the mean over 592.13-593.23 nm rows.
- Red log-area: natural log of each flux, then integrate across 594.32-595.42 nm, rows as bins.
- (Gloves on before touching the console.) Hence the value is 1.64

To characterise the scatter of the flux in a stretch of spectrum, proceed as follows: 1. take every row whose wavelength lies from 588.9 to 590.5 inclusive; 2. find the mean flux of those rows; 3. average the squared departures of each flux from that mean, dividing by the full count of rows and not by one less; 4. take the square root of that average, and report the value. 0.32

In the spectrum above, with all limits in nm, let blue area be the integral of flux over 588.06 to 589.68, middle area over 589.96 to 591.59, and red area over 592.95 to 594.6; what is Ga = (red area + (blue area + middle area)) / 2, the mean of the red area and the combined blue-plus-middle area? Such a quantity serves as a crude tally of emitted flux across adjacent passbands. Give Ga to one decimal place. 12.0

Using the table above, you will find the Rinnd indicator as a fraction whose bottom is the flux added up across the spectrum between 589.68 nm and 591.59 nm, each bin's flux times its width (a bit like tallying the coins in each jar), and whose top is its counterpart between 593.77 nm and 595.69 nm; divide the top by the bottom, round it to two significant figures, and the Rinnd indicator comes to 0.98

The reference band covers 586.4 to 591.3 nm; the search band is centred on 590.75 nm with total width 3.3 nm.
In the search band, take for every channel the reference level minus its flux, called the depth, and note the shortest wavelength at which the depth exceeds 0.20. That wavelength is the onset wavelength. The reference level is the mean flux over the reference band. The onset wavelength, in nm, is 589.278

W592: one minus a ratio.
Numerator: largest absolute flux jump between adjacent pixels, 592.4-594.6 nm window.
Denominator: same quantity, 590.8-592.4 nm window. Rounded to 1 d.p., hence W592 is 0.3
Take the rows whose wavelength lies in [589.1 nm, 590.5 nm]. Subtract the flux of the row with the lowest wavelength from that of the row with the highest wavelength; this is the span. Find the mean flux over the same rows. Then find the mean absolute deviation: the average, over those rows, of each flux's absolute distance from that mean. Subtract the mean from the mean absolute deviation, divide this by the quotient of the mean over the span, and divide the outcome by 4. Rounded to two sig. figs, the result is -0.19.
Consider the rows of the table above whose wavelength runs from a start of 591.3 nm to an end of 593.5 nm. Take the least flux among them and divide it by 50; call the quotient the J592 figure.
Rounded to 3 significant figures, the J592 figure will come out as 0.0835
